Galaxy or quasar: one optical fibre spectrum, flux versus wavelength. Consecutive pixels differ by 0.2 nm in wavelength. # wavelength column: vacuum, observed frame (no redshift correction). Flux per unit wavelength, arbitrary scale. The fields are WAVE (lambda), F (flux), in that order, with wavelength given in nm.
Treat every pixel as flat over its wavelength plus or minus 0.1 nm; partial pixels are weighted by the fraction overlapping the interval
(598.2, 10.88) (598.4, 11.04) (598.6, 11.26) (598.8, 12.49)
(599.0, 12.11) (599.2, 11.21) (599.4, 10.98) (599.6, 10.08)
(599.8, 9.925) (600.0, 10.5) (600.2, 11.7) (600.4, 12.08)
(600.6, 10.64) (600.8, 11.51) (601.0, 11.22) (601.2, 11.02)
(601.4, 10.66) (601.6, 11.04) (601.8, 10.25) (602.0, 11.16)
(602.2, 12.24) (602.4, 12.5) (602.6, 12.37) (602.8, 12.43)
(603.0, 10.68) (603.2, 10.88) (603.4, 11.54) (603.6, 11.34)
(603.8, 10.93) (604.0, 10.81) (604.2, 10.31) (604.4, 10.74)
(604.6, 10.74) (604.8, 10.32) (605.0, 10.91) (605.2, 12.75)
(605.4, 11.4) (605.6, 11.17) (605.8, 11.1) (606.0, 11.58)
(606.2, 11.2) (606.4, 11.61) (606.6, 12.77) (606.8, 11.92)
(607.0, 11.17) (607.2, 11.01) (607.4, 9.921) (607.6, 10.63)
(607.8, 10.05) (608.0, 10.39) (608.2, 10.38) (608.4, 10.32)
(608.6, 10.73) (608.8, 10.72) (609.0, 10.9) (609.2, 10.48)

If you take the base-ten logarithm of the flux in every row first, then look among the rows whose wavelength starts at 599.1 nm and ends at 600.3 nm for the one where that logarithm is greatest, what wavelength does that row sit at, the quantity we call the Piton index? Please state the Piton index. 600.2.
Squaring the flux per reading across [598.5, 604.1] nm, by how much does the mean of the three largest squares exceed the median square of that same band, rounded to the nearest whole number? 30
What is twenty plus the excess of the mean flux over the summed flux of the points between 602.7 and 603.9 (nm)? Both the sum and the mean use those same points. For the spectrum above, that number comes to -36.5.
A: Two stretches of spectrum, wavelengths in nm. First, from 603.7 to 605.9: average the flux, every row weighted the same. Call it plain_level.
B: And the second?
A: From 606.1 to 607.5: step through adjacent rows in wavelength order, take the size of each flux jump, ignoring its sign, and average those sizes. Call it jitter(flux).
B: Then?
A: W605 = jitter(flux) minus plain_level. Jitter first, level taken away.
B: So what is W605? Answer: -10.3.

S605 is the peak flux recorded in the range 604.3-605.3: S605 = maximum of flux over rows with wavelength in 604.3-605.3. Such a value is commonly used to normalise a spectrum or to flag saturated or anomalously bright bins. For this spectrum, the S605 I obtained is 12.75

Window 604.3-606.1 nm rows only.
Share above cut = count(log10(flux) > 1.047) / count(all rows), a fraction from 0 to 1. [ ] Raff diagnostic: 0.44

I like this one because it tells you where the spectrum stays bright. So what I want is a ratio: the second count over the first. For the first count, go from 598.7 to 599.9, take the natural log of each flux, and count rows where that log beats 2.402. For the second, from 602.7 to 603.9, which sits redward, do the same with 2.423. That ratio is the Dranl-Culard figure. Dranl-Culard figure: 1.0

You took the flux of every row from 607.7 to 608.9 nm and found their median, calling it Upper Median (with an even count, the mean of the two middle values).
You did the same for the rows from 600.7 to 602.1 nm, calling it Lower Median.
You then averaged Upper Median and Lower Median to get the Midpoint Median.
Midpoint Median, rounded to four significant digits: 10.71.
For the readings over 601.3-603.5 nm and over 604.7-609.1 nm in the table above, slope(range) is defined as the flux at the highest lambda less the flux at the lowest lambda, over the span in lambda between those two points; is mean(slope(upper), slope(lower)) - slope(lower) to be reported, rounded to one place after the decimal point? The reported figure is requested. -0.2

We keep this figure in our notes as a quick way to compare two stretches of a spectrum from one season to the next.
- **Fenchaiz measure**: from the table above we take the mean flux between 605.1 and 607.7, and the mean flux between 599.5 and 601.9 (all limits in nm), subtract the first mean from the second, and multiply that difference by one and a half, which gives -0.8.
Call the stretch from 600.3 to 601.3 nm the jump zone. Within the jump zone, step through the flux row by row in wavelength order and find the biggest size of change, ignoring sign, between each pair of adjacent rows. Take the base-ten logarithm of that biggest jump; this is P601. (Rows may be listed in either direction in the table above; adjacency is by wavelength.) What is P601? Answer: 0.16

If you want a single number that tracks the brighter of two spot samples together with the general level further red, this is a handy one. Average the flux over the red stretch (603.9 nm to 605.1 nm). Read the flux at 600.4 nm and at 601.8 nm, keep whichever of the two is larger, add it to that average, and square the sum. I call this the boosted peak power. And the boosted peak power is 516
